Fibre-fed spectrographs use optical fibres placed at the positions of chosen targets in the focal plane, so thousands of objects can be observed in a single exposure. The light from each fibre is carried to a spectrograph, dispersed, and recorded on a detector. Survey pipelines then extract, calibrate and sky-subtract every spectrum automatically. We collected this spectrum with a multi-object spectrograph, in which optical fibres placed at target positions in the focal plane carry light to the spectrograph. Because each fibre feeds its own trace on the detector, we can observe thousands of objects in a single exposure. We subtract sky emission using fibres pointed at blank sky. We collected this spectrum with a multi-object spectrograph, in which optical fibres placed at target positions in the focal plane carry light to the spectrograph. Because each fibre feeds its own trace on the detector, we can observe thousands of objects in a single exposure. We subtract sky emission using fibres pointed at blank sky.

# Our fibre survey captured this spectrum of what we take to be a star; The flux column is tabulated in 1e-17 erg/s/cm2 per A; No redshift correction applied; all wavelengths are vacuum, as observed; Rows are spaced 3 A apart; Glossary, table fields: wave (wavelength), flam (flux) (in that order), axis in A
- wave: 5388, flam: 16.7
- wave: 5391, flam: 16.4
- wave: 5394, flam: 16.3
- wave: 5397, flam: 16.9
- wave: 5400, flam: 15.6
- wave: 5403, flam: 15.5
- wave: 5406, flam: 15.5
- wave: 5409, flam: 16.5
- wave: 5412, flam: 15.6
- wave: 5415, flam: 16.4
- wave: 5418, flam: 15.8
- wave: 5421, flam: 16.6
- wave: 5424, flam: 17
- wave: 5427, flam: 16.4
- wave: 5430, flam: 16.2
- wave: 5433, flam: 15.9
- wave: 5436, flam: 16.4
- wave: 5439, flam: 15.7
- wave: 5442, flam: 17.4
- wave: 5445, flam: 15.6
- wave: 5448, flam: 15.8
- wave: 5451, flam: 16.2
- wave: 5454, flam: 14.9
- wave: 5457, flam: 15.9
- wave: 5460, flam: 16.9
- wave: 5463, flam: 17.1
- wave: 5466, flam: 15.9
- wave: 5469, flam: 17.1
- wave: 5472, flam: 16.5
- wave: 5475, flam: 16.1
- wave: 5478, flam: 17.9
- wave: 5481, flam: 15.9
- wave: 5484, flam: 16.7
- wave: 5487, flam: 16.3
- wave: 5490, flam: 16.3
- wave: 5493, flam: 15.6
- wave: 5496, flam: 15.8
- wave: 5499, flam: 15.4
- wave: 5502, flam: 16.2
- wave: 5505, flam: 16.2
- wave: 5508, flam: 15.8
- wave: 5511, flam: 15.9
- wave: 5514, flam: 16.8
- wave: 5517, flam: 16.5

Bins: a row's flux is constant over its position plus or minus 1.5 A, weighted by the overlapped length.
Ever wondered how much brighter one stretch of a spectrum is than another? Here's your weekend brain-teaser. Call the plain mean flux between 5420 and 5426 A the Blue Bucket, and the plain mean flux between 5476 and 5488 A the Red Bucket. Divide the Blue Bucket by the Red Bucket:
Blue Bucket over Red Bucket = 1.01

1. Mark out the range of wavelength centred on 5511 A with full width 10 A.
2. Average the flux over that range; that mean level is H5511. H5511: 16.2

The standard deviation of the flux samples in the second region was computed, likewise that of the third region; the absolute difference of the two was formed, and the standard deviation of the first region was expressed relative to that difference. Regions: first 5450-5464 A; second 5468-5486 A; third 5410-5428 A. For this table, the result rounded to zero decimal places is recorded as 4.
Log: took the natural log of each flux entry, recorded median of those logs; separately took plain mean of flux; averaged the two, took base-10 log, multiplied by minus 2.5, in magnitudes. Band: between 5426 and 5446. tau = -2.45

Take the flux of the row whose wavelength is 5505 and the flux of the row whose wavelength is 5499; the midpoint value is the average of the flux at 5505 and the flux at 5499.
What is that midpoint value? 15.8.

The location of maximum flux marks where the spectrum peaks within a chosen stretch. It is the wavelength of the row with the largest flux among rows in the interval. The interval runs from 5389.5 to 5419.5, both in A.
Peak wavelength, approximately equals 5397 A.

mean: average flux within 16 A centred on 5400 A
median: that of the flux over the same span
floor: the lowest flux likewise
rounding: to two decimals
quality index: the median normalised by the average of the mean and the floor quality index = 0.99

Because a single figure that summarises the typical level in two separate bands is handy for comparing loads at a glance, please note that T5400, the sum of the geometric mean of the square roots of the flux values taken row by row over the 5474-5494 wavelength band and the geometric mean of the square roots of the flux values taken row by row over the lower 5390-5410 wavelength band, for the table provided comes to 8.06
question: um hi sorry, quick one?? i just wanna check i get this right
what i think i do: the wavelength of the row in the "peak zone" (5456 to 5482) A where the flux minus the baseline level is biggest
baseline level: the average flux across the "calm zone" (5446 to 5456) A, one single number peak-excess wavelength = 5478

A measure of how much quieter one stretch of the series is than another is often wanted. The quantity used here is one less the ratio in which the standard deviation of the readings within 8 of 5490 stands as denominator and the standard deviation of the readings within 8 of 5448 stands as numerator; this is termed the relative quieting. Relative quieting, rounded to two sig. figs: -1.1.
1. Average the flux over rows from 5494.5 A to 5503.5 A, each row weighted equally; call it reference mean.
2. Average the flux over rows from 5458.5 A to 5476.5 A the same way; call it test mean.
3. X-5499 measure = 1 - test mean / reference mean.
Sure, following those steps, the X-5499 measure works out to -0.05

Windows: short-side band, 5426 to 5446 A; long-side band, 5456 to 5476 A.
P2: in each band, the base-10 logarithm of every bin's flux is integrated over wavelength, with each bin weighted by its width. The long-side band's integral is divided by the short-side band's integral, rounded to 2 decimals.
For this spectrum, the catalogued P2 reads 1.01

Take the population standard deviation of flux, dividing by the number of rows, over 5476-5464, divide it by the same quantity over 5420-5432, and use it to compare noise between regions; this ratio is 1.5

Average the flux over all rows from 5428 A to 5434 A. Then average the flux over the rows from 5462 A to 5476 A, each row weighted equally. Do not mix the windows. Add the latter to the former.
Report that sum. 32.6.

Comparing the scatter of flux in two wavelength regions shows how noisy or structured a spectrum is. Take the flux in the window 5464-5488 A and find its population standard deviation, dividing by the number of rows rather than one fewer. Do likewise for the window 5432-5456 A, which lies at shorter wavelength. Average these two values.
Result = 0.66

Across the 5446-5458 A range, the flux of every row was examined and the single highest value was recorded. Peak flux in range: 16.2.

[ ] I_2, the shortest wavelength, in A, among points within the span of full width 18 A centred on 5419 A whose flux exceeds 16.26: 5415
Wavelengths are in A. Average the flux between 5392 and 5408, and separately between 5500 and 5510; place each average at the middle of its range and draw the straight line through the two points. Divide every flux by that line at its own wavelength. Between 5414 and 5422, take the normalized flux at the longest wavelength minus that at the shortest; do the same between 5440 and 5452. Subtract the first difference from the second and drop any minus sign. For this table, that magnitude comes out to 0.088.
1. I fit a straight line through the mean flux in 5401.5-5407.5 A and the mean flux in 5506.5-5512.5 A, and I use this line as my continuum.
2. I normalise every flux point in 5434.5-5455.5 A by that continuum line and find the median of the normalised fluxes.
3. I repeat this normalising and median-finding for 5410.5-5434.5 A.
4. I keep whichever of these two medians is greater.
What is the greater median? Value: 1.05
